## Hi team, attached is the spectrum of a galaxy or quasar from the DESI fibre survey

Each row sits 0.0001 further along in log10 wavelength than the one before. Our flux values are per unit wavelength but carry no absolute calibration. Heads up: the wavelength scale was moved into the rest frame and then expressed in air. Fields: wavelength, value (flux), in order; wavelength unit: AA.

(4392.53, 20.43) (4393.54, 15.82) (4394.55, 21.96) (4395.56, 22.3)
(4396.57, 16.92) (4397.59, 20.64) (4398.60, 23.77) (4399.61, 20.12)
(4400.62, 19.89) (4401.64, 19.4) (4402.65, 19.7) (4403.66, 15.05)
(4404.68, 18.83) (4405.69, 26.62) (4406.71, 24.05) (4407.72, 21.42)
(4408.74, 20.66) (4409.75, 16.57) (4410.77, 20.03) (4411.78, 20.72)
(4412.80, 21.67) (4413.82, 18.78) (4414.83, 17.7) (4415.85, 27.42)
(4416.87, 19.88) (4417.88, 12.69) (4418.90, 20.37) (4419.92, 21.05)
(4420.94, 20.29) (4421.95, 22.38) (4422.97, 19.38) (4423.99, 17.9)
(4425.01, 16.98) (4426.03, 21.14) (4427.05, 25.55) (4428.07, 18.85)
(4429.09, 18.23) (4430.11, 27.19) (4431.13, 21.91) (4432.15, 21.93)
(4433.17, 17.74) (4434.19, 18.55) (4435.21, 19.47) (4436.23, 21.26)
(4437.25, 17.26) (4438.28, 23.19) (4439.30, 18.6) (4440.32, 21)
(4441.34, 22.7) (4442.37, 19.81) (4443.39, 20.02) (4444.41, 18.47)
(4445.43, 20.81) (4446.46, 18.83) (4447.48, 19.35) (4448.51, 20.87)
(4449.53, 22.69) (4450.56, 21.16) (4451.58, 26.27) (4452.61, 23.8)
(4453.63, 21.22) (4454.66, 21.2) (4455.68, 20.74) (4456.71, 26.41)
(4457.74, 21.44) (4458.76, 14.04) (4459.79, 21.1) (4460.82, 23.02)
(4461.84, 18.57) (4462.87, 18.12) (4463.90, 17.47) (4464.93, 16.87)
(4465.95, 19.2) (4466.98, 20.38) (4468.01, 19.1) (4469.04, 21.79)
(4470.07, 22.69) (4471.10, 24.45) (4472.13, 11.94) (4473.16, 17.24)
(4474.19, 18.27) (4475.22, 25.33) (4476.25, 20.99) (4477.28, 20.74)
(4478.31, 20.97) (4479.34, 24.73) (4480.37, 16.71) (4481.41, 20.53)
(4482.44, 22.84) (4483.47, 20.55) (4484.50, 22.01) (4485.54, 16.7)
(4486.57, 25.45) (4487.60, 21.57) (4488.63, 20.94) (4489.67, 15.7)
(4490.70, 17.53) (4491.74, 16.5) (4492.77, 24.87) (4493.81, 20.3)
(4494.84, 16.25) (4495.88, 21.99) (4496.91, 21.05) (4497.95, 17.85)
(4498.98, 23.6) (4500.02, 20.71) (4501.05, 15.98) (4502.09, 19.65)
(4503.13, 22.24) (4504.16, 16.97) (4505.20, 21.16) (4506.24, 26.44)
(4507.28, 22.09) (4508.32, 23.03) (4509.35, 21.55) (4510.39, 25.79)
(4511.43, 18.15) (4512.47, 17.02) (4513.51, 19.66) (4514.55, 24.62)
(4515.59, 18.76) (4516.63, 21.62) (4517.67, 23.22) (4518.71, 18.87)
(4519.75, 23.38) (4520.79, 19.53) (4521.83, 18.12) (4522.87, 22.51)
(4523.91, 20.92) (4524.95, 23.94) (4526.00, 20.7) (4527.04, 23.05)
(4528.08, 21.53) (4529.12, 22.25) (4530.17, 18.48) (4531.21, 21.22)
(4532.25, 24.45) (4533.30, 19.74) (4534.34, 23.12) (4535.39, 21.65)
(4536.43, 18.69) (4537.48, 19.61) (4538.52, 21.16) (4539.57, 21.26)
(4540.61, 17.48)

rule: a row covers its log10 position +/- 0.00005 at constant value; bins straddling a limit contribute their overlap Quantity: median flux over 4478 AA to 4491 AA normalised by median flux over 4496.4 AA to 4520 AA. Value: 0.99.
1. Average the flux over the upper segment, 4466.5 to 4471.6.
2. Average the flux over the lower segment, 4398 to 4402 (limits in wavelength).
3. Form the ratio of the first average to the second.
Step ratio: 1.04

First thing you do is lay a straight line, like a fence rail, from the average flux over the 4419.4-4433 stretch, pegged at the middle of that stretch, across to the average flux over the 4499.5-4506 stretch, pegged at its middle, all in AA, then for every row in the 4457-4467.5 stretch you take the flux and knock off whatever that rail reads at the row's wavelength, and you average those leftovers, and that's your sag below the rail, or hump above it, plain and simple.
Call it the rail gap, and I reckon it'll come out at -1.2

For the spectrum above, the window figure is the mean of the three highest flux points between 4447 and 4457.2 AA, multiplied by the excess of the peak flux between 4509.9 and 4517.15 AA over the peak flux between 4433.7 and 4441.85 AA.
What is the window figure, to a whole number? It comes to 66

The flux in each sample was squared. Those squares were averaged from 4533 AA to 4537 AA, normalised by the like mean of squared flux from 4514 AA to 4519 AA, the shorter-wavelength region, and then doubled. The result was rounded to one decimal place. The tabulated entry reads 1.9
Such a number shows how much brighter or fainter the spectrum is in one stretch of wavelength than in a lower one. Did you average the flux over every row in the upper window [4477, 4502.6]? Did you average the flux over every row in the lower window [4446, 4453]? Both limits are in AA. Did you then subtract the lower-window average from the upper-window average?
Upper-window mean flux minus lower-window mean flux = -1.6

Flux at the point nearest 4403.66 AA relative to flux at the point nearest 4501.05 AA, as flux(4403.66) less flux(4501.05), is -1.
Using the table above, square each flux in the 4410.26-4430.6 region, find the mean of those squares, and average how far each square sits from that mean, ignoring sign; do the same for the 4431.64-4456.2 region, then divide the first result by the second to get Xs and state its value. 1.5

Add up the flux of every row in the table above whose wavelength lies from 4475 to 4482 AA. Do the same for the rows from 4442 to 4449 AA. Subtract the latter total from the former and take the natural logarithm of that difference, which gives 2.5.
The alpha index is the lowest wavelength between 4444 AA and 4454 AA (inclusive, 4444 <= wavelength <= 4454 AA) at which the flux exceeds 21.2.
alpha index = 4449.53 AA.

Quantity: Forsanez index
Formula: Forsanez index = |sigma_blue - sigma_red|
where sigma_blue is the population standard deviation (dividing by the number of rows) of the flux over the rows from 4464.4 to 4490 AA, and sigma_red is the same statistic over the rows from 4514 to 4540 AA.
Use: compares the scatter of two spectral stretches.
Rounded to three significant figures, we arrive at 1.28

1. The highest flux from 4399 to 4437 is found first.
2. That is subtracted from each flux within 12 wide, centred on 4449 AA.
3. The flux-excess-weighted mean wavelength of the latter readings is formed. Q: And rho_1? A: 4448.3 AA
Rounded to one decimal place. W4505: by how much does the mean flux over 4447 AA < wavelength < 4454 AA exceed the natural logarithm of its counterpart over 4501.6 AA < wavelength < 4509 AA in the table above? 19.1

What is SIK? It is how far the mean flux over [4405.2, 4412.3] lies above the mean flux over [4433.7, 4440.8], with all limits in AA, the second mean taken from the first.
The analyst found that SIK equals 1.5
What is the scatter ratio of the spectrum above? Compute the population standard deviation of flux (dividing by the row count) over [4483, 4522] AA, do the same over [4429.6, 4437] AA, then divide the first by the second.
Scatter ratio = 1.0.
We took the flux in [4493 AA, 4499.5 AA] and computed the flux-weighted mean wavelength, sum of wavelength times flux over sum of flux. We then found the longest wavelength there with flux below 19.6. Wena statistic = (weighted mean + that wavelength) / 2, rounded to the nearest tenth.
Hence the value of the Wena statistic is 4497.2 AA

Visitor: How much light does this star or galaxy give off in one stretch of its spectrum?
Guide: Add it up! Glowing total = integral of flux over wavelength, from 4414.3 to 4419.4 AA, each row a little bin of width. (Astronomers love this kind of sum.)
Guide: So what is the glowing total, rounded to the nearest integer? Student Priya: 100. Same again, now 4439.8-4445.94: 126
